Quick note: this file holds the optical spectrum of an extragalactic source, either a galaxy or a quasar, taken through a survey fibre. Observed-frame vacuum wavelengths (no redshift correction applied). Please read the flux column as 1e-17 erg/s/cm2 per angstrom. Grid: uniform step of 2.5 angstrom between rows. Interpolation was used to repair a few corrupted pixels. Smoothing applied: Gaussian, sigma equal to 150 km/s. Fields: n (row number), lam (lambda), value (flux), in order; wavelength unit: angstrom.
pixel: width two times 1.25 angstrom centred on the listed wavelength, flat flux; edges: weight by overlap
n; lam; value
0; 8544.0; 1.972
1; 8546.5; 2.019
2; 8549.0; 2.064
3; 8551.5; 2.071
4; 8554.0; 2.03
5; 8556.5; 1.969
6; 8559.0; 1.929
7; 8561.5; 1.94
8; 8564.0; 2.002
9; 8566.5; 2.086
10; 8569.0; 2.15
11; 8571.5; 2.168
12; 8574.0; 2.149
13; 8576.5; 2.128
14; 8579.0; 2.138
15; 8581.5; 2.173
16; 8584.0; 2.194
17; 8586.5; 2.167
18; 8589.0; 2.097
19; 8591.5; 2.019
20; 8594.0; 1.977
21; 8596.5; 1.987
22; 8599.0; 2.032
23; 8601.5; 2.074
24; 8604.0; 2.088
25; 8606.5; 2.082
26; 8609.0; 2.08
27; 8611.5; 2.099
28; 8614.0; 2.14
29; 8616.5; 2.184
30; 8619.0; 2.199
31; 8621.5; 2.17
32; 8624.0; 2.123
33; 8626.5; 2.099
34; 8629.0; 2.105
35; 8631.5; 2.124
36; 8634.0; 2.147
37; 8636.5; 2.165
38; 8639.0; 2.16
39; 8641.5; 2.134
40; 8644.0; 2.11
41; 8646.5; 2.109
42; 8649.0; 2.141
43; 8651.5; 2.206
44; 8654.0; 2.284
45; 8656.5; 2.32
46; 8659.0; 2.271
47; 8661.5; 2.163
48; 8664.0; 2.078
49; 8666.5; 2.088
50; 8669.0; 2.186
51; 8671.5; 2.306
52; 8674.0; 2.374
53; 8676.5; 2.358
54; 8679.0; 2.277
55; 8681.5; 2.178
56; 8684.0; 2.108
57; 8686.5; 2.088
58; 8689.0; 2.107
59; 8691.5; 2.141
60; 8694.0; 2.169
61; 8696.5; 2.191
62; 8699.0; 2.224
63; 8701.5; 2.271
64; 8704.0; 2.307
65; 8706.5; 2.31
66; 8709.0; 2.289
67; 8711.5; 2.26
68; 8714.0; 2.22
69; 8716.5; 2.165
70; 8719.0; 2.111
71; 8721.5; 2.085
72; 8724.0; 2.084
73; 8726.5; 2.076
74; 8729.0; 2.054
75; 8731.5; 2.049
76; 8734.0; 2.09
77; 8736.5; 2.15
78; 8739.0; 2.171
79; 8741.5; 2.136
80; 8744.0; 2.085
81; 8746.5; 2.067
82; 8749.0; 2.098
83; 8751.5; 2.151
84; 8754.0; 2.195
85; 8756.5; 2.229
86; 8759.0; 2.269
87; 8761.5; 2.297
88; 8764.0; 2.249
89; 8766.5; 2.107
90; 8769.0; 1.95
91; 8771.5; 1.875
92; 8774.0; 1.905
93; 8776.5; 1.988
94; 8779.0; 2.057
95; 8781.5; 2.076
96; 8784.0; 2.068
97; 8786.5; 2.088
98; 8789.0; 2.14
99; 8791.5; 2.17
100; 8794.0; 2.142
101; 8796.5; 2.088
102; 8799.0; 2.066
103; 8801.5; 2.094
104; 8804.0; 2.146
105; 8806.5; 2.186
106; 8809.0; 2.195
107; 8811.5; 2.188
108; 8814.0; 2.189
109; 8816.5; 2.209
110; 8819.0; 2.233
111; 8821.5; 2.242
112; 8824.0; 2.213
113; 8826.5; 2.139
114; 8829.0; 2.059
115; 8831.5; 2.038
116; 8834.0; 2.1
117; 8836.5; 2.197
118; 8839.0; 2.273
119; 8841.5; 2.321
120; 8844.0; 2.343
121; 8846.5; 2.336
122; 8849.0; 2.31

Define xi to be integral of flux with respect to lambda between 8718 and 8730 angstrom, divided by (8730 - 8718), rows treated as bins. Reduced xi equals 2.08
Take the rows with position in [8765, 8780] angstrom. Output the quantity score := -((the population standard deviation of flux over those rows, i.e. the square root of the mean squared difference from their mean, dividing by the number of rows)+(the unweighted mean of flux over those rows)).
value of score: -2.06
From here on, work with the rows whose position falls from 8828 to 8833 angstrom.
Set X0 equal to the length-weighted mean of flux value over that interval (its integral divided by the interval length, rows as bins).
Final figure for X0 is 2.05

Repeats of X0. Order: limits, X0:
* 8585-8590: 2.14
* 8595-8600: 2.01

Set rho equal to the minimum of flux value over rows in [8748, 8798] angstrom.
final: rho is 1.875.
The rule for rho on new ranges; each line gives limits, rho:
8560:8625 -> 1.94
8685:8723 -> 2.085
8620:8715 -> 2.078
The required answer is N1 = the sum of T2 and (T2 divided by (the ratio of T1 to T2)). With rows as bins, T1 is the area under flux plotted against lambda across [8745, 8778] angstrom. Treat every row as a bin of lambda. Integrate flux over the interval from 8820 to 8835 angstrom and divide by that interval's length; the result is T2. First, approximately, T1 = 69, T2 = 2.13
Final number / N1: 2.20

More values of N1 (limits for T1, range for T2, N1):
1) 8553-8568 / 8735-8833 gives 2.28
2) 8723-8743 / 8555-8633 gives 2.20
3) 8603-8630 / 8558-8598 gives 2.16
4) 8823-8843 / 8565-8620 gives 2.21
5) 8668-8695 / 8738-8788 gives 2.18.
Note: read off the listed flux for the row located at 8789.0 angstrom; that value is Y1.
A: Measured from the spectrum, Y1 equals 2.14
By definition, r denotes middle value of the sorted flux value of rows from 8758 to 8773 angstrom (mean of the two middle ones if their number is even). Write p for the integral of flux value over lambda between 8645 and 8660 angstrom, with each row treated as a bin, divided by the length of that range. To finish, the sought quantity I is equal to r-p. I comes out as -0.04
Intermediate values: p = 2.22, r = 2.18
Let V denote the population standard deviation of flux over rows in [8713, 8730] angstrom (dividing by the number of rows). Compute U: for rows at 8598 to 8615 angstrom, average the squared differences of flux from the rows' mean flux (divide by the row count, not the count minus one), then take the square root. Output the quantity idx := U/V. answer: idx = 0.5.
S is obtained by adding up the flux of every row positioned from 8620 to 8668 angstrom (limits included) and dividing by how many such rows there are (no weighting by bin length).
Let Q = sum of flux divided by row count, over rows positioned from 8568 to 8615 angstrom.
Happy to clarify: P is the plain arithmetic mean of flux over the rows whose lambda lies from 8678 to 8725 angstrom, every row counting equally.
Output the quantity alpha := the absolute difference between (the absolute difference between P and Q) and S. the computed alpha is 2.07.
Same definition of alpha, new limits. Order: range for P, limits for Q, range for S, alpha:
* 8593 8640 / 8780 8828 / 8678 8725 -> 2.14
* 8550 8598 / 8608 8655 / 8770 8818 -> 2.02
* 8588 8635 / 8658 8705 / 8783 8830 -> 2.04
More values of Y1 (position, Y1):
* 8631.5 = 2.124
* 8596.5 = 1.987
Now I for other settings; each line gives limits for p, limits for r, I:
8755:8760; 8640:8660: -0.07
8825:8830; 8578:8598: 0.01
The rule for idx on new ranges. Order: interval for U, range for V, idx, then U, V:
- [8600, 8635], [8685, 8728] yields 0.5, 0.04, 0.081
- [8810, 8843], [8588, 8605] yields 1.8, 0.08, 0.045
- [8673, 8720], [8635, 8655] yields 1.6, 0.09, 0.054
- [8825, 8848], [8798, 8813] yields 2.3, 0.11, 0.050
